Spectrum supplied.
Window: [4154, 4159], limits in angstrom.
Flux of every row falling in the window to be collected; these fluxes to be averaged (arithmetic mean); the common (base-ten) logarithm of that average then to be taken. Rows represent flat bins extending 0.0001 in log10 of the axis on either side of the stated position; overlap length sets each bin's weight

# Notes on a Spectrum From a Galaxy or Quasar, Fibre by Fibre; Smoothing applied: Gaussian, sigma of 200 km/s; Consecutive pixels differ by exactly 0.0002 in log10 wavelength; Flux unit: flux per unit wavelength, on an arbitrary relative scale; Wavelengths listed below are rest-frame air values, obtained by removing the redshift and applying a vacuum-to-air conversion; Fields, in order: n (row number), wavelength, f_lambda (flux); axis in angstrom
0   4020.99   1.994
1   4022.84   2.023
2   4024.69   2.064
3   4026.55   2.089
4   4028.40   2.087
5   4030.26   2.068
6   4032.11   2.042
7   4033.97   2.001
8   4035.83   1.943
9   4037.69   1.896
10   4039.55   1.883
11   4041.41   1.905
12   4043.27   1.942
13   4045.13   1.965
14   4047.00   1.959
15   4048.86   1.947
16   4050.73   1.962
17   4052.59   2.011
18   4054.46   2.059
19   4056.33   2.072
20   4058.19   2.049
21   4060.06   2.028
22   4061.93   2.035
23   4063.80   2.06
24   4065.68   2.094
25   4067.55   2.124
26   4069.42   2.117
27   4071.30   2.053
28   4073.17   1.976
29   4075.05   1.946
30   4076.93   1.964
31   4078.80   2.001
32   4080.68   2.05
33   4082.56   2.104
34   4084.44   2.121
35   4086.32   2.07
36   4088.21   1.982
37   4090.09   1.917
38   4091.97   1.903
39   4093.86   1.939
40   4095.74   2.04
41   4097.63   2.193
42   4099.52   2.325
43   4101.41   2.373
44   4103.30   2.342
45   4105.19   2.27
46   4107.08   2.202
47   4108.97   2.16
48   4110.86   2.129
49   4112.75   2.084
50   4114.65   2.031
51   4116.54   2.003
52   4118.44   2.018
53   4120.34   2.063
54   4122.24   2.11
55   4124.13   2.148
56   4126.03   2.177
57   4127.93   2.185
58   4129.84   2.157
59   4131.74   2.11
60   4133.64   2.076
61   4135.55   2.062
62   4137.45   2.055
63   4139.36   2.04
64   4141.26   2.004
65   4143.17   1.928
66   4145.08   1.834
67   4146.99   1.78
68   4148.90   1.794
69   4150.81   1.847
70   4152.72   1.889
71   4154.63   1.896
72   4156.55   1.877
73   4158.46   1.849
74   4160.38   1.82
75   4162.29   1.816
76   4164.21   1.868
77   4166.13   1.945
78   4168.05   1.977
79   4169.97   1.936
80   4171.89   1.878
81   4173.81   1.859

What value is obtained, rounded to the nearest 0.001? 0.273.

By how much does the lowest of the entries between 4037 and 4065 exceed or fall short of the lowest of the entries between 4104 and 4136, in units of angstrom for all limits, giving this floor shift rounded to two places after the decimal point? -0.12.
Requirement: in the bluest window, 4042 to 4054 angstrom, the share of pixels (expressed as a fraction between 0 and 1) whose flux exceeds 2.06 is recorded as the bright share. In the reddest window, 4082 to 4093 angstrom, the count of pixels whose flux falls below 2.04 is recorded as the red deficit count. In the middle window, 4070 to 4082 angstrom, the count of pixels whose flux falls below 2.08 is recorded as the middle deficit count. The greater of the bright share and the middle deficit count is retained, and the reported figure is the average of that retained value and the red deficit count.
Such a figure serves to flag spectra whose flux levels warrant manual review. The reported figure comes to 4.5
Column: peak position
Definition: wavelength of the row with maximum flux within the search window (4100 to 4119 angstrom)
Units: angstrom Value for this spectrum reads 4101.41 angstrom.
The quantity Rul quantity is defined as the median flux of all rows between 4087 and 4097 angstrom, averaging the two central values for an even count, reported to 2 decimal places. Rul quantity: 1.94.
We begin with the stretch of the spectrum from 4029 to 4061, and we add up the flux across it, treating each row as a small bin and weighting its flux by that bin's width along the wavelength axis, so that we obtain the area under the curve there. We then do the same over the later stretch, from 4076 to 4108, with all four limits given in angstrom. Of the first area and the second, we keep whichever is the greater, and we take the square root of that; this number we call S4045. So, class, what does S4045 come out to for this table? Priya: 8.21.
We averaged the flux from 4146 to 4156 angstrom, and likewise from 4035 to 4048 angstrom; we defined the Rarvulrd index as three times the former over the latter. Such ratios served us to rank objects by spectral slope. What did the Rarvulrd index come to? 2.87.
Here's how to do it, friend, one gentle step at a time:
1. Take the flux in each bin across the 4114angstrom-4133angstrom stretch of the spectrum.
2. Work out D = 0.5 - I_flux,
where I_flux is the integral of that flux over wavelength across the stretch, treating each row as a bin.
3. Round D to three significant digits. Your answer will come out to -39.4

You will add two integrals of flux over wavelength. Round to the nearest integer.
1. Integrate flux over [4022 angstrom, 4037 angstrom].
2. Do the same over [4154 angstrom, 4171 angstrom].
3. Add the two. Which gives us 63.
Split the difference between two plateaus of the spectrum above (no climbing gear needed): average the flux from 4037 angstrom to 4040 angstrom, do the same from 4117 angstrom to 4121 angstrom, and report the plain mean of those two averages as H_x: 1.96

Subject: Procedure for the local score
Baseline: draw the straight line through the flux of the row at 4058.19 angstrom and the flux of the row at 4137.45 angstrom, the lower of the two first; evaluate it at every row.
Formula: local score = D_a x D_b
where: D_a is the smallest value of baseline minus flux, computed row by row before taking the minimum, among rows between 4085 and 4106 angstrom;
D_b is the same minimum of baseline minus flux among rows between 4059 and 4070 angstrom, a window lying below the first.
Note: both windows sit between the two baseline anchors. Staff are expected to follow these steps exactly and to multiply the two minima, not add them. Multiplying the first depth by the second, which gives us 0.024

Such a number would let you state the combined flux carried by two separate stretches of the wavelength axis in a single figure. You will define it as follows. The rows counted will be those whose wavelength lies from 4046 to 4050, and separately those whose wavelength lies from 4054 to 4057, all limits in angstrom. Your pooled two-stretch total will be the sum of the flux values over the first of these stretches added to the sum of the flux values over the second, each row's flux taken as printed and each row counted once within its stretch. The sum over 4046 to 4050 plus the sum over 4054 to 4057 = 8.04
